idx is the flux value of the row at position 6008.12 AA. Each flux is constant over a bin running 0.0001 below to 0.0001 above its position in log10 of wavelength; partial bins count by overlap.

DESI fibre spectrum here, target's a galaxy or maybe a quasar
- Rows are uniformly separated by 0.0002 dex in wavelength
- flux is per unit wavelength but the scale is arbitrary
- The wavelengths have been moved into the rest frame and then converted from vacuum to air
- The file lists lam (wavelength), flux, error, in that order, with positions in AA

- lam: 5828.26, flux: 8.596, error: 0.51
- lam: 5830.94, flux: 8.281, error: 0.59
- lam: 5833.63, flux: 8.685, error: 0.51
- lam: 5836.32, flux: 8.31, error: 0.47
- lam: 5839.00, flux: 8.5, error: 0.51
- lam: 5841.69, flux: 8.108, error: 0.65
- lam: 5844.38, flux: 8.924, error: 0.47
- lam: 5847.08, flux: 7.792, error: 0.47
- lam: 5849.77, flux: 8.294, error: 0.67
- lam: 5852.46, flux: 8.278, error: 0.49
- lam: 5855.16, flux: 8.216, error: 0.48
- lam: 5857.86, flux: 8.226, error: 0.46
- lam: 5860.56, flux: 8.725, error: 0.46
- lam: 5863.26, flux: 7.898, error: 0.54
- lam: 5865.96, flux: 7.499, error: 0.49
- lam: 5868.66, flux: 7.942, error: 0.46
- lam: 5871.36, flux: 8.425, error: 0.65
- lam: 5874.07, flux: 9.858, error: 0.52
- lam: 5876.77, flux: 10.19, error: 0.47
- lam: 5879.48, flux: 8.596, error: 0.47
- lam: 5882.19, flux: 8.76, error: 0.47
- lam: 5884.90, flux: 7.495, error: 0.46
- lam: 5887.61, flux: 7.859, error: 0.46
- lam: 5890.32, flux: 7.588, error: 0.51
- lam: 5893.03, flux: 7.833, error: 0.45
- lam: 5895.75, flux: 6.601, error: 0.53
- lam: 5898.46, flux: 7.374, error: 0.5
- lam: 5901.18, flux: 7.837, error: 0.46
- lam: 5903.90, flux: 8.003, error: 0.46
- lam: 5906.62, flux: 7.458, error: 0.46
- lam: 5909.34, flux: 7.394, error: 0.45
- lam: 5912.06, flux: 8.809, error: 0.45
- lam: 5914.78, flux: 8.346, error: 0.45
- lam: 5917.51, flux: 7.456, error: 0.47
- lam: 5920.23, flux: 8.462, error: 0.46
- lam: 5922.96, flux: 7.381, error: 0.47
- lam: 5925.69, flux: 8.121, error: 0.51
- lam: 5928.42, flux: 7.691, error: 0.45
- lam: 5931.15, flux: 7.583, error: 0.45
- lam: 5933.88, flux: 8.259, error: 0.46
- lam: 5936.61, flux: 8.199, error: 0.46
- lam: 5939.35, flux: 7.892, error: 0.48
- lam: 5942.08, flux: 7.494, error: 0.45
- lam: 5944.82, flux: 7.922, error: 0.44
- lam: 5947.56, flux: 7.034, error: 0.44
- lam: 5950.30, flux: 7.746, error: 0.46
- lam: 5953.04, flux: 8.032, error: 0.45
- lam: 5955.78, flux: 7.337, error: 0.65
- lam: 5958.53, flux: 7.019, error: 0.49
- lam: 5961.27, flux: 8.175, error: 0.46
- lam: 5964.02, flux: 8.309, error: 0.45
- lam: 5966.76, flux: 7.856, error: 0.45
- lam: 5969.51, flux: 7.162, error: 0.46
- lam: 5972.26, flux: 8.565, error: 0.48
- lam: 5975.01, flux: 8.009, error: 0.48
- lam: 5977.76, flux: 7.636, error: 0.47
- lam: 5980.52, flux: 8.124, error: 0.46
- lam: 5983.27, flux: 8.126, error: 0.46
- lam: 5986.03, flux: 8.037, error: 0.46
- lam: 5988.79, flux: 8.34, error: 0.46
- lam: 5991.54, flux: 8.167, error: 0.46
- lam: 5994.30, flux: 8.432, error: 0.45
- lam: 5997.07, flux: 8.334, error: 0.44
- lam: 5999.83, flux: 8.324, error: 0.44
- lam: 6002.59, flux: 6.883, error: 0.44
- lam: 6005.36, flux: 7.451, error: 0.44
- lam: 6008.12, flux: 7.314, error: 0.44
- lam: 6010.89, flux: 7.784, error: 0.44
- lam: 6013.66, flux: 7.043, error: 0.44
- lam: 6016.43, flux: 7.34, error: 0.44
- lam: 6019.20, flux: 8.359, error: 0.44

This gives 7.314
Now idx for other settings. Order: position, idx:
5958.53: 7.019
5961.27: 8.175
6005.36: 7.451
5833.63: 8.685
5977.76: 7.636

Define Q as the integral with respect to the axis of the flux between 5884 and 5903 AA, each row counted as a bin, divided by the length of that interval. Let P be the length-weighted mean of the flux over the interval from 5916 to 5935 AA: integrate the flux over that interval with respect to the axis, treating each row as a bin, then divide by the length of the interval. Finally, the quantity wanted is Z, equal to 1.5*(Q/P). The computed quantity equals 1.44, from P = 7.85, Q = 7.5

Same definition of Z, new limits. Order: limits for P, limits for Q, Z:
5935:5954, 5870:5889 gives 1.69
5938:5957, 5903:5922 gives 1.57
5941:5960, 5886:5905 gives 1.51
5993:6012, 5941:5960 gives 1.45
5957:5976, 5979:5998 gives 1.57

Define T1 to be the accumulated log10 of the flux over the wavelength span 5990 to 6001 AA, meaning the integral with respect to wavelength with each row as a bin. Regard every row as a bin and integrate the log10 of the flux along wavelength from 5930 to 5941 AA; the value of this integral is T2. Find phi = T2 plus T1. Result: 20.0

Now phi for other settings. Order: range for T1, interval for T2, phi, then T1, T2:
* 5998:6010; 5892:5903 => 20.1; 10.5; 9.56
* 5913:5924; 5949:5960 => 19.5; 9.9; 9.64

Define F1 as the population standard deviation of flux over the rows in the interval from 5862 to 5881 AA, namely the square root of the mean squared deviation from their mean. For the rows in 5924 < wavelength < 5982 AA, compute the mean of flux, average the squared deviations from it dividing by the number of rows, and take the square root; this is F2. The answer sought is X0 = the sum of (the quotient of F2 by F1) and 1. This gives 1.4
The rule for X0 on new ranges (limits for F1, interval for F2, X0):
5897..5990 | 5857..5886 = 2.9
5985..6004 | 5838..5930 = 2.4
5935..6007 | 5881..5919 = 2.2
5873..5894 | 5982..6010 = 1.5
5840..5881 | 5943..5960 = 1.6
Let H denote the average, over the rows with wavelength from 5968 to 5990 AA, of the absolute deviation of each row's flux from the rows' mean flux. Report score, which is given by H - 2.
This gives -1.70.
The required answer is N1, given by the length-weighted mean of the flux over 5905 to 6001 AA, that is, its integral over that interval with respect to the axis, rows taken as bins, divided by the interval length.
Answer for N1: 7.92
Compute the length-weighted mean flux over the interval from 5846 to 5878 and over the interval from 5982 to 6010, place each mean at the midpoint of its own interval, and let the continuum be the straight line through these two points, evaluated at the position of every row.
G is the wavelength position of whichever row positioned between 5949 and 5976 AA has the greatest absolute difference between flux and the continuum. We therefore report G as 5958.53 AA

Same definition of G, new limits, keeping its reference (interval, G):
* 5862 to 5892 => 5876.77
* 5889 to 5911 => 5895.75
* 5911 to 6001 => 5947.56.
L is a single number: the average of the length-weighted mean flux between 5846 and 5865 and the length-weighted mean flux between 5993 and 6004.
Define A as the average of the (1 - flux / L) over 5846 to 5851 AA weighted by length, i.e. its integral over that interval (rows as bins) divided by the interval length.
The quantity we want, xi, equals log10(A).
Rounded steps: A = 0.005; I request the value -2.3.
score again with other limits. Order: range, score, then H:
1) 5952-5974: -1.52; 0.48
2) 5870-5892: -1.25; 0.75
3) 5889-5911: -1.70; 0.30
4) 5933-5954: -1.70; 0.30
